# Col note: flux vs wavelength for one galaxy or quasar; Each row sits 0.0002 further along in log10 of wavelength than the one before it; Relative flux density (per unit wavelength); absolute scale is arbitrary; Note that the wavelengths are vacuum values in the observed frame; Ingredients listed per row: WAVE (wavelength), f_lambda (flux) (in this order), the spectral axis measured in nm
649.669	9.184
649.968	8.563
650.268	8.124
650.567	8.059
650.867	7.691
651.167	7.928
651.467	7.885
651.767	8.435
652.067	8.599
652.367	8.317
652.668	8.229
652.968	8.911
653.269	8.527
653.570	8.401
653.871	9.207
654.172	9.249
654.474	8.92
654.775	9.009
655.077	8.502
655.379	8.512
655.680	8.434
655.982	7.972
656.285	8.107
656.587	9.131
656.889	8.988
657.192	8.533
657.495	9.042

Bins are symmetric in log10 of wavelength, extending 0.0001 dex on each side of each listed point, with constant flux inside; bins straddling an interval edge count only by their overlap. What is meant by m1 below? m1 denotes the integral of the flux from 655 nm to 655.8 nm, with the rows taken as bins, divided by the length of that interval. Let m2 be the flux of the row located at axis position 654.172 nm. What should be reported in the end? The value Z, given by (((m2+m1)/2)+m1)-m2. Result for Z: 8.1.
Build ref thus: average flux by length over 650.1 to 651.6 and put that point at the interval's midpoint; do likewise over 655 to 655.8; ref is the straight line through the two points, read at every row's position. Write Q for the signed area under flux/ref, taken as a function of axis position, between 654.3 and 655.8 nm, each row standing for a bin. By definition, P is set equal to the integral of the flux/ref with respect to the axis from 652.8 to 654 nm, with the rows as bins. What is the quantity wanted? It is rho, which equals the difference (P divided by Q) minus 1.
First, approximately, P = 1.3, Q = 1.5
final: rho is -0.2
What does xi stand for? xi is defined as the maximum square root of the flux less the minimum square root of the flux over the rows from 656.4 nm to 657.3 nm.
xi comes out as 0.101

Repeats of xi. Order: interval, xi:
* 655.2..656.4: 0.094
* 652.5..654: 0.166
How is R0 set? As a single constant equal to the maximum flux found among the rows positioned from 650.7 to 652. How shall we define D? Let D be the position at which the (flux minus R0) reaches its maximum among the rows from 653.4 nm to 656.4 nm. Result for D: 654.172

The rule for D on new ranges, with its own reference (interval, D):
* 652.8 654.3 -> 654.172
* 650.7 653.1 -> 652.968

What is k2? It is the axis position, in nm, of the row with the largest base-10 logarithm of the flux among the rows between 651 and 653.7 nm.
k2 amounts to 652.968 nm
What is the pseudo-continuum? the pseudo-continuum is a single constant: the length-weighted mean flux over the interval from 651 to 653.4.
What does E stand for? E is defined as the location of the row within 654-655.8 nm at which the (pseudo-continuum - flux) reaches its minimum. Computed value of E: 654.172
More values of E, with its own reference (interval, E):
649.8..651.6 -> 649.968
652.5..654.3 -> 654.172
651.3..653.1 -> 652.968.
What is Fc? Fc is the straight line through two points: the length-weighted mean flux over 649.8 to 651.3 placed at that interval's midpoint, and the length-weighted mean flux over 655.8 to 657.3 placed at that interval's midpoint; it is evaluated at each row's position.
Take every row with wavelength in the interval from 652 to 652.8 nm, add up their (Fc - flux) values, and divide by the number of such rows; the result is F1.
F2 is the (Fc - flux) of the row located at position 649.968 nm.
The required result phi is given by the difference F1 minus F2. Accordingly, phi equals 0.4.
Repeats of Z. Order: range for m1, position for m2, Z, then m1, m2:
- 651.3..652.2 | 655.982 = 8.5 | 8.30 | 7.972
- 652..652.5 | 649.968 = 8.4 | 8.45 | 8.563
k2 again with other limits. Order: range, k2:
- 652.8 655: 654.172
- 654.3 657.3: 656.587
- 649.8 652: 649.968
